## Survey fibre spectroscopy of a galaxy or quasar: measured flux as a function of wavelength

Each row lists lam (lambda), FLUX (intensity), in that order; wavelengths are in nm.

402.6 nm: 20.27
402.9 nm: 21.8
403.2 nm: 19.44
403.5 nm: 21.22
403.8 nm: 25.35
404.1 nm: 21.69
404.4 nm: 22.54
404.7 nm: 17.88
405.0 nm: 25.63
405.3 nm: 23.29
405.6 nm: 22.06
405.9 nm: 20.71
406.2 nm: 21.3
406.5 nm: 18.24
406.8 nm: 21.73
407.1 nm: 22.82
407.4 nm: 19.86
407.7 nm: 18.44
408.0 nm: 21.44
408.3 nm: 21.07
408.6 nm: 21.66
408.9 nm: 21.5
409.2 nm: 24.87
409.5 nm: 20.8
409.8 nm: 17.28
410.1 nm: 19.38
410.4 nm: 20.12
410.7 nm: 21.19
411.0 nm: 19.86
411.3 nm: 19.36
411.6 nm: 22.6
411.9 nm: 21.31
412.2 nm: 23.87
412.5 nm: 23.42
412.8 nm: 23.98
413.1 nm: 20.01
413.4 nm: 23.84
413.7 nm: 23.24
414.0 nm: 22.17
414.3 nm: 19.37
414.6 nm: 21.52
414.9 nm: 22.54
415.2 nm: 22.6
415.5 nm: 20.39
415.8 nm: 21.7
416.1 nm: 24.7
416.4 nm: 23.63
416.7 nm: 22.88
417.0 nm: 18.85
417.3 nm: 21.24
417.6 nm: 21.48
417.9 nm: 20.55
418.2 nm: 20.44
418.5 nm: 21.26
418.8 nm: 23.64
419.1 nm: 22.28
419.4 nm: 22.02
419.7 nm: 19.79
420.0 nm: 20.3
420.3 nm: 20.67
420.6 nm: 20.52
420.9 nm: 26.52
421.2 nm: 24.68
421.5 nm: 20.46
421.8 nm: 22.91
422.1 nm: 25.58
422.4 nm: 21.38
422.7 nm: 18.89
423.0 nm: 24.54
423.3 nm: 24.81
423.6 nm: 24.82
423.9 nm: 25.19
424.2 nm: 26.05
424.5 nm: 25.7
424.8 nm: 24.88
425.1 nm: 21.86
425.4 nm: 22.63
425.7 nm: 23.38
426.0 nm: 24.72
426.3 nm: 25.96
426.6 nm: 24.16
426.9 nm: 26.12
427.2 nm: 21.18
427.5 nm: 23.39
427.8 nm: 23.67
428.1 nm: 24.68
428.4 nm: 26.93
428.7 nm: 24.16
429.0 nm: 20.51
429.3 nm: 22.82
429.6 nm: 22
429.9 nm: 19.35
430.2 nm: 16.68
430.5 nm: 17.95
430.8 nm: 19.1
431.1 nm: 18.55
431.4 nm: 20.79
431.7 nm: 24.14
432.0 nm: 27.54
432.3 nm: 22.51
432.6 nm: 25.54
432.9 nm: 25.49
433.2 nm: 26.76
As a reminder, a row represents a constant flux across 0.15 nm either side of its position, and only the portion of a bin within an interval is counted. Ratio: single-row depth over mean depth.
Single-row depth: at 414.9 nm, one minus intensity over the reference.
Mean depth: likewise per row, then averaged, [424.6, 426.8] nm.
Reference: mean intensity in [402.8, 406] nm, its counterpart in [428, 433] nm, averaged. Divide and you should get 0.2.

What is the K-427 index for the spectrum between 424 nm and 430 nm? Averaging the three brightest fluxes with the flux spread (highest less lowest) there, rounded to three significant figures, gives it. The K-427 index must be 17.0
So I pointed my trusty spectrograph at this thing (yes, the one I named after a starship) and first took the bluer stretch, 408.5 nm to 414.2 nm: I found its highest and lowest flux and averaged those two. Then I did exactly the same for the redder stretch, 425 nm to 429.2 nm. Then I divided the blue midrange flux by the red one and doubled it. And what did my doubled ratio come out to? 1.78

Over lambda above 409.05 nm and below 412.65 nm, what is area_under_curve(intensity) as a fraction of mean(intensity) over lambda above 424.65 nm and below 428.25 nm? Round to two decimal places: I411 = 3.19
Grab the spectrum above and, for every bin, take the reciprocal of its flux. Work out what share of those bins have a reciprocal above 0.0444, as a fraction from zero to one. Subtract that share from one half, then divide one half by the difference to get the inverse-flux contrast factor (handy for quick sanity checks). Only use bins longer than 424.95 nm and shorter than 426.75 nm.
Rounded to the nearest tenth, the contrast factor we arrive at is 1.5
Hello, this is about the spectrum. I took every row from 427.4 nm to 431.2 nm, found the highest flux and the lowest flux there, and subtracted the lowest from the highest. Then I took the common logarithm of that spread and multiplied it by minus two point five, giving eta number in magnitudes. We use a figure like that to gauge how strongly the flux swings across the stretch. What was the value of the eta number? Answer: -2.5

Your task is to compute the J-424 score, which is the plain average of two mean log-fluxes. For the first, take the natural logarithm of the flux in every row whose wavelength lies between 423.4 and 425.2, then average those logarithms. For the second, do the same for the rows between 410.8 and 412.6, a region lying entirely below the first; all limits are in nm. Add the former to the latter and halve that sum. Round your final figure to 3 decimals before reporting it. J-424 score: 3.142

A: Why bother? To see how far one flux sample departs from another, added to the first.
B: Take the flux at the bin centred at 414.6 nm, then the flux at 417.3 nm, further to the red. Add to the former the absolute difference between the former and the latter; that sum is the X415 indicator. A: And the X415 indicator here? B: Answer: 22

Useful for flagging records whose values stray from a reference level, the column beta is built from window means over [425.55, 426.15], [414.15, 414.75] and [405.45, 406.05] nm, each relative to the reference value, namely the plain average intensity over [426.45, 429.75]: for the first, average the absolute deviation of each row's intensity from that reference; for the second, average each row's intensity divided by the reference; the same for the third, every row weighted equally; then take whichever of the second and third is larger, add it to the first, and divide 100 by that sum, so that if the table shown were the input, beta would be 63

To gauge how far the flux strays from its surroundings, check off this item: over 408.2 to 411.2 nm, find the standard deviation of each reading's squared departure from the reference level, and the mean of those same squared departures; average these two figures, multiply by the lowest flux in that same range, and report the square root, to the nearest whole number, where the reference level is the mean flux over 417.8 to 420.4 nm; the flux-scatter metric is 9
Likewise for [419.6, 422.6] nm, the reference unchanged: 13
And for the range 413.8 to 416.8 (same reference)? 8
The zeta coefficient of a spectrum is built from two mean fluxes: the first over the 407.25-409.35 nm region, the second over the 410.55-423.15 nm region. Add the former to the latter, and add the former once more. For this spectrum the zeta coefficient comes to 64.5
